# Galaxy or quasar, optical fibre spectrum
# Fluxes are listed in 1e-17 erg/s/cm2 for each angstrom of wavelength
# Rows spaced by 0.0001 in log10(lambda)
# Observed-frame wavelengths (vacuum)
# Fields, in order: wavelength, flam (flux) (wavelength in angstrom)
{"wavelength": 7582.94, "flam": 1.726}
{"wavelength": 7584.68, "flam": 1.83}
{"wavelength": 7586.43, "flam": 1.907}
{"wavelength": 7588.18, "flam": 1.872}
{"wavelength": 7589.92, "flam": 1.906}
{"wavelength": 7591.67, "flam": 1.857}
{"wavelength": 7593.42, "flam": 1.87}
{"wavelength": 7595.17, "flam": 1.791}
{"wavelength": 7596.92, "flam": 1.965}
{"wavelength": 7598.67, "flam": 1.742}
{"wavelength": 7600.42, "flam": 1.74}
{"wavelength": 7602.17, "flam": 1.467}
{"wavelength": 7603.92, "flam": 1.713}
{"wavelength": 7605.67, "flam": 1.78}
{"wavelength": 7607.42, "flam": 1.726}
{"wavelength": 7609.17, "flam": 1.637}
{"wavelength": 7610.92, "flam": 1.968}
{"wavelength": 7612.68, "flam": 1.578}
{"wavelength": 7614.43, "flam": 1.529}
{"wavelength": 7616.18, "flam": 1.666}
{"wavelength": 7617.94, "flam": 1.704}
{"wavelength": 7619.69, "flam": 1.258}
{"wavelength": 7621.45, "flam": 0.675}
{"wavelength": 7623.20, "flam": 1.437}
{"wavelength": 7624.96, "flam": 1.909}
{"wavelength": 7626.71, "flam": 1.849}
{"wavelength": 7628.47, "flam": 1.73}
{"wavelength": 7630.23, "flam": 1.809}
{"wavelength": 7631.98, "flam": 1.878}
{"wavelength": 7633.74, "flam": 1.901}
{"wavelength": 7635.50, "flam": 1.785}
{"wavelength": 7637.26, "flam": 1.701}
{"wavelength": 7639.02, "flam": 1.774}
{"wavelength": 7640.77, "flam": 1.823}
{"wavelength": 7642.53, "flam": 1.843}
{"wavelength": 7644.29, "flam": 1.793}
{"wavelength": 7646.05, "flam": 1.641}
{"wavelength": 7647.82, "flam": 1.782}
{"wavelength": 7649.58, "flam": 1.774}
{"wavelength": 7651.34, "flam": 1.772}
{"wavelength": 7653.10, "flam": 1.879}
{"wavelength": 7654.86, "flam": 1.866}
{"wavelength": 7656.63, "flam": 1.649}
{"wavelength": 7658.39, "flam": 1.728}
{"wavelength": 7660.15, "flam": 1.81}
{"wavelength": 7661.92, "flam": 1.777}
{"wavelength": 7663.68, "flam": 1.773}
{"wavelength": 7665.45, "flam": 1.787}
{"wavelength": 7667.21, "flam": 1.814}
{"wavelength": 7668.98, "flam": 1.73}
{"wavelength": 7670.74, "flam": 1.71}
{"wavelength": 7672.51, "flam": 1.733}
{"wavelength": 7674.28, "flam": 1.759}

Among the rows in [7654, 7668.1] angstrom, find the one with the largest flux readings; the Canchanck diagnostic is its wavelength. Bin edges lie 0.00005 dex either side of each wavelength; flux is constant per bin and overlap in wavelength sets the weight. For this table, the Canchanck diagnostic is 7654.86 angstrom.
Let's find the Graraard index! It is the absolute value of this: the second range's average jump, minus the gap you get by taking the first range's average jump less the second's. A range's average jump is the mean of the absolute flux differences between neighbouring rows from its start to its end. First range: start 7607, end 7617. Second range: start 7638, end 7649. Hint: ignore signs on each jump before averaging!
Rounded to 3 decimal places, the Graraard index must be 0.034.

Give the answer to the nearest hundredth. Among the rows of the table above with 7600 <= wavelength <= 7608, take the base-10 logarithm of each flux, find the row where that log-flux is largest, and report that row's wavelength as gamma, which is 7605.67 angstrom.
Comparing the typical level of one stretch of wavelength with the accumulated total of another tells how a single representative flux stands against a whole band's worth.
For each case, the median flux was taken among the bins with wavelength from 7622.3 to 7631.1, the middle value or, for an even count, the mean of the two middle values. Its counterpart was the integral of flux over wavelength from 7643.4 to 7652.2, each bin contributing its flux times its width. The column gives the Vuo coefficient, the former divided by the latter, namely 0.117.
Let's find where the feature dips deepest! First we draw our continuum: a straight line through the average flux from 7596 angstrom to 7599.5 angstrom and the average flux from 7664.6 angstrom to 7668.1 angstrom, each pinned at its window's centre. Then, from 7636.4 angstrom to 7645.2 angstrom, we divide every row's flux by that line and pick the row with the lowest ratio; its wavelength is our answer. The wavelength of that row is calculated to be 7637.26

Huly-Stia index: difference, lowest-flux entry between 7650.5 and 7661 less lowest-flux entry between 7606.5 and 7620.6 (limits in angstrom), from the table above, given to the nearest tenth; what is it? 0.4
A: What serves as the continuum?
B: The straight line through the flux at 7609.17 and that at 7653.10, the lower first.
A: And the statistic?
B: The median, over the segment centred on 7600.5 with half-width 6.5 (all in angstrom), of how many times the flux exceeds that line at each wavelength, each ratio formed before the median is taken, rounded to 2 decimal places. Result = 1.10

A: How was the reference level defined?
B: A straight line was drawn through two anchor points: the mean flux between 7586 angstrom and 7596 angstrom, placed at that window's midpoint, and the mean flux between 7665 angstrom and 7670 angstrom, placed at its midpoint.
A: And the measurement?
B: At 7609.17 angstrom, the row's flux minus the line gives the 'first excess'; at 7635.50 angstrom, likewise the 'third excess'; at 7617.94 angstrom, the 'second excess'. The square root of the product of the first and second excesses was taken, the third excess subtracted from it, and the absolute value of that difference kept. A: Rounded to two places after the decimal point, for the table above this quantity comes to 0.19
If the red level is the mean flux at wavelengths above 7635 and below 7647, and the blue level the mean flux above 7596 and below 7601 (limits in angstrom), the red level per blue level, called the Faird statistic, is 0.97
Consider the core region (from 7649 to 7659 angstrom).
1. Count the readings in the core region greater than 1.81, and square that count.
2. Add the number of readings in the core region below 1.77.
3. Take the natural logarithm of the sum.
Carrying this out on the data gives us 1.8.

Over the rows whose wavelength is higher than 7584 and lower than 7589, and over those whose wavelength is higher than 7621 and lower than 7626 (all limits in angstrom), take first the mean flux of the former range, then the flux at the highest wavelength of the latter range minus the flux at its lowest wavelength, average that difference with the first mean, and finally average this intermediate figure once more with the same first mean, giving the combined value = 1.71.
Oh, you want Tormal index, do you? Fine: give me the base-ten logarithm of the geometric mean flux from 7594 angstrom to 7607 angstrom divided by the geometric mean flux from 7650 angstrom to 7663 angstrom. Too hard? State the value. -0.01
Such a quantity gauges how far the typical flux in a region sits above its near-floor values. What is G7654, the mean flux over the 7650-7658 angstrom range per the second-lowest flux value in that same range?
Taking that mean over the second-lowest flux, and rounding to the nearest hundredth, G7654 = 1.01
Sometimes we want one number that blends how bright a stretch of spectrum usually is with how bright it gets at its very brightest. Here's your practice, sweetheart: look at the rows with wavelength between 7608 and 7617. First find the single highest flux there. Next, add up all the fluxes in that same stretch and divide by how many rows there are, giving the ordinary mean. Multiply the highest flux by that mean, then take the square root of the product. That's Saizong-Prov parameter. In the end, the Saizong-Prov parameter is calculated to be 1.82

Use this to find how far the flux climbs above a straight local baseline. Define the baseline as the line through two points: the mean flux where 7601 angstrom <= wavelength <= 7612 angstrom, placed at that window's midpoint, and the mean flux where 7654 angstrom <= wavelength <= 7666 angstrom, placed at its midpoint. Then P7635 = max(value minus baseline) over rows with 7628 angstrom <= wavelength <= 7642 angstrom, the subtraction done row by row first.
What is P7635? 0.16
